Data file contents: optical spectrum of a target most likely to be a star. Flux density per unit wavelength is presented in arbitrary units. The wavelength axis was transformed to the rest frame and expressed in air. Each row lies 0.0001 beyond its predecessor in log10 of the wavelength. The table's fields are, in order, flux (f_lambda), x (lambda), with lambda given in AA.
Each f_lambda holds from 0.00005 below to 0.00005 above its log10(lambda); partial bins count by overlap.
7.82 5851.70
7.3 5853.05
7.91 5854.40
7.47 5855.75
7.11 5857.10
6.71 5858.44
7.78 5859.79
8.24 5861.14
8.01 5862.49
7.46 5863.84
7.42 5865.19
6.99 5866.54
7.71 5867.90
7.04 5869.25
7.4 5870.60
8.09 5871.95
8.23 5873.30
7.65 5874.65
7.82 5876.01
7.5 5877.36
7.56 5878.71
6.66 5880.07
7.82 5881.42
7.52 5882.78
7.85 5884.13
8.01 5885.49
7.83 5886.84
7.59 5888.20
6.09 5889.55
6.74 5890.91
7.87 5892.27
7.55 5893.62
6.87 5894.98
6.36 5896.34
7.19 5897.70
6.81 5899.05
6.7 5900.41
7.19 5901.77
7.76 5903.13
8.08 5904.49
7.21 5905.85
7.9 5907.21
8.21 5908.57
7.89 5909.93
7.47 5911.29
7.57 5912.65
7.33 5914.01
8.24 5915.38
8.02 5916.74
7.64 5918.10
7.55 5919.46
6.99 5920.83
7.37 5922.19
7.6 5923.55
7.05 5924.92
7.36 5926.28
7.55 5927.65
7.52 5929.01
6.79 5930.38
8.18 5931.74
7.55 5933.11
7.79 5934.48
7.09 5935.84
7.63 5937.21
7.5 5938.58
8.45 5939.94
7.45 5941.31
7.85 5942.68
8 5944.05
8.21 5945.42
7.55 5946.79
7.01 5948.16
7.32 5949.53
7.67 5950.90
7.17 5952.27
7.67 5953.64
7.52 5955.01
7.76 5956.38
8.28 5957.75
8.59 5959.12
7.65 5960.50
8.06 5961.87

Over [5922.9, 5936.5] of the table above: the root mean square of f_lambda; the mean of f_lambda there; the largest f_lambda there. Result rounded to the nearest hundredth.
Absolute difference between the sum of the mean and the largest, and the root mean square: 8.17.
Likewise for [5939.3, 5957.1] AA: 8.44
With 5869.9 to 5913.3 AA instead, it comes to 8.21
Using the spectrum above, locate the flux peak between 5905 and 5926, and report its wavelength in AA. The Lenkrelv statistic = 5915.38 AA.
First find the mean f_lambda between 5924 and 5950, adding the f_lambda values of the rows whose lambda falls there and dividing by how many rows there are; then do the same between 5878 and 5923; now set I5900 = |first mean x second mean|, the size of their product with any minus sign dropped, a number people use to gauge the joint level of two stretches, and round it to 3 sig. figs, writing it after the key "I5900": 56.3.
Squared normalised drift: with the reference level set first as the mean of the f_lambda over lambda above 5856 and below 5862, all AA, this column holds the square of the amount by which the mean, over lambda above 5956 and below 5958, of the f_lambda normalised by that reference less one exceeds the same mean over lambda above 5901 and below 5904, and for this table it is 0.005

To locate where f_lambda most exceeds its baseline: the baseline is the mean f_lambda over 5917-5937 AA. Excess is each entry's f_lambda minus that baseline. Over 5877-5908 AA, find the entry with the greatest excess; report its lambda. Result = 5904.49 AA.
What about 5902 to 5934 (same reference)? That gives 5915.38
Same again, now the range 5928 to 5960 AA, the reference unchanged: 5959.12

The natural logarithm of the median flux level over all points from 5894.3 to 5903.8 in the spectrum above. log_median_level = 1.93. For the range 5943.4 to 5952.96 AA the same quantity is 2.02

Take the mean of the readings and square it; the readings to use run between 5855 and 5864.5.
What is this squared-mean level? 56.9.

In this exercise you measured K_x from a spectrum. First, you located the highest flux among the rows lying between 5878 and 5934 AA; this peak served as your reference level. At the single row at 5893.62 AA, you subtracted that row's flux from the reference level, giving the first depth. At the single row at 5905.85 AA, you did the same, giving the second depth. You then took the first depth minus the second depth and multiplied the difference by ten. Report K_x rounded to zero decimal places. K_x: -3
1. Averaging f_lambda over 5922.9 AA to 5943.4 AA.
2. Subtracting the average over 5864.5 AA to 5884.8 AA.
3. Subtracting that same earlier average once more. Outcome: -7.54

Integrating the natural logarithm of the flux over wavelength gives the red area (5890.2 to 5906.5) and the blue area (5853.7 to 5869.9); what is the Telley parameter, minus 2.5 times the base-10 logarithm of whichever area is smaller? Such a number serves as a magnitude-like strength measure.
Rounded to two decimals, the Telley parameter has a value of -3.77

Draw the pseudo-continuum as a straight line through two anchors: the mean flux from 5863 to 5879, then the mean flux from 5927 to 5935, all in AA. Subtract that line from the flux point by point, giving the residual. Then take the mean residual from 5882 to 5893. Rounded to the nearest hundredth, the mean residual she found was -0.13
